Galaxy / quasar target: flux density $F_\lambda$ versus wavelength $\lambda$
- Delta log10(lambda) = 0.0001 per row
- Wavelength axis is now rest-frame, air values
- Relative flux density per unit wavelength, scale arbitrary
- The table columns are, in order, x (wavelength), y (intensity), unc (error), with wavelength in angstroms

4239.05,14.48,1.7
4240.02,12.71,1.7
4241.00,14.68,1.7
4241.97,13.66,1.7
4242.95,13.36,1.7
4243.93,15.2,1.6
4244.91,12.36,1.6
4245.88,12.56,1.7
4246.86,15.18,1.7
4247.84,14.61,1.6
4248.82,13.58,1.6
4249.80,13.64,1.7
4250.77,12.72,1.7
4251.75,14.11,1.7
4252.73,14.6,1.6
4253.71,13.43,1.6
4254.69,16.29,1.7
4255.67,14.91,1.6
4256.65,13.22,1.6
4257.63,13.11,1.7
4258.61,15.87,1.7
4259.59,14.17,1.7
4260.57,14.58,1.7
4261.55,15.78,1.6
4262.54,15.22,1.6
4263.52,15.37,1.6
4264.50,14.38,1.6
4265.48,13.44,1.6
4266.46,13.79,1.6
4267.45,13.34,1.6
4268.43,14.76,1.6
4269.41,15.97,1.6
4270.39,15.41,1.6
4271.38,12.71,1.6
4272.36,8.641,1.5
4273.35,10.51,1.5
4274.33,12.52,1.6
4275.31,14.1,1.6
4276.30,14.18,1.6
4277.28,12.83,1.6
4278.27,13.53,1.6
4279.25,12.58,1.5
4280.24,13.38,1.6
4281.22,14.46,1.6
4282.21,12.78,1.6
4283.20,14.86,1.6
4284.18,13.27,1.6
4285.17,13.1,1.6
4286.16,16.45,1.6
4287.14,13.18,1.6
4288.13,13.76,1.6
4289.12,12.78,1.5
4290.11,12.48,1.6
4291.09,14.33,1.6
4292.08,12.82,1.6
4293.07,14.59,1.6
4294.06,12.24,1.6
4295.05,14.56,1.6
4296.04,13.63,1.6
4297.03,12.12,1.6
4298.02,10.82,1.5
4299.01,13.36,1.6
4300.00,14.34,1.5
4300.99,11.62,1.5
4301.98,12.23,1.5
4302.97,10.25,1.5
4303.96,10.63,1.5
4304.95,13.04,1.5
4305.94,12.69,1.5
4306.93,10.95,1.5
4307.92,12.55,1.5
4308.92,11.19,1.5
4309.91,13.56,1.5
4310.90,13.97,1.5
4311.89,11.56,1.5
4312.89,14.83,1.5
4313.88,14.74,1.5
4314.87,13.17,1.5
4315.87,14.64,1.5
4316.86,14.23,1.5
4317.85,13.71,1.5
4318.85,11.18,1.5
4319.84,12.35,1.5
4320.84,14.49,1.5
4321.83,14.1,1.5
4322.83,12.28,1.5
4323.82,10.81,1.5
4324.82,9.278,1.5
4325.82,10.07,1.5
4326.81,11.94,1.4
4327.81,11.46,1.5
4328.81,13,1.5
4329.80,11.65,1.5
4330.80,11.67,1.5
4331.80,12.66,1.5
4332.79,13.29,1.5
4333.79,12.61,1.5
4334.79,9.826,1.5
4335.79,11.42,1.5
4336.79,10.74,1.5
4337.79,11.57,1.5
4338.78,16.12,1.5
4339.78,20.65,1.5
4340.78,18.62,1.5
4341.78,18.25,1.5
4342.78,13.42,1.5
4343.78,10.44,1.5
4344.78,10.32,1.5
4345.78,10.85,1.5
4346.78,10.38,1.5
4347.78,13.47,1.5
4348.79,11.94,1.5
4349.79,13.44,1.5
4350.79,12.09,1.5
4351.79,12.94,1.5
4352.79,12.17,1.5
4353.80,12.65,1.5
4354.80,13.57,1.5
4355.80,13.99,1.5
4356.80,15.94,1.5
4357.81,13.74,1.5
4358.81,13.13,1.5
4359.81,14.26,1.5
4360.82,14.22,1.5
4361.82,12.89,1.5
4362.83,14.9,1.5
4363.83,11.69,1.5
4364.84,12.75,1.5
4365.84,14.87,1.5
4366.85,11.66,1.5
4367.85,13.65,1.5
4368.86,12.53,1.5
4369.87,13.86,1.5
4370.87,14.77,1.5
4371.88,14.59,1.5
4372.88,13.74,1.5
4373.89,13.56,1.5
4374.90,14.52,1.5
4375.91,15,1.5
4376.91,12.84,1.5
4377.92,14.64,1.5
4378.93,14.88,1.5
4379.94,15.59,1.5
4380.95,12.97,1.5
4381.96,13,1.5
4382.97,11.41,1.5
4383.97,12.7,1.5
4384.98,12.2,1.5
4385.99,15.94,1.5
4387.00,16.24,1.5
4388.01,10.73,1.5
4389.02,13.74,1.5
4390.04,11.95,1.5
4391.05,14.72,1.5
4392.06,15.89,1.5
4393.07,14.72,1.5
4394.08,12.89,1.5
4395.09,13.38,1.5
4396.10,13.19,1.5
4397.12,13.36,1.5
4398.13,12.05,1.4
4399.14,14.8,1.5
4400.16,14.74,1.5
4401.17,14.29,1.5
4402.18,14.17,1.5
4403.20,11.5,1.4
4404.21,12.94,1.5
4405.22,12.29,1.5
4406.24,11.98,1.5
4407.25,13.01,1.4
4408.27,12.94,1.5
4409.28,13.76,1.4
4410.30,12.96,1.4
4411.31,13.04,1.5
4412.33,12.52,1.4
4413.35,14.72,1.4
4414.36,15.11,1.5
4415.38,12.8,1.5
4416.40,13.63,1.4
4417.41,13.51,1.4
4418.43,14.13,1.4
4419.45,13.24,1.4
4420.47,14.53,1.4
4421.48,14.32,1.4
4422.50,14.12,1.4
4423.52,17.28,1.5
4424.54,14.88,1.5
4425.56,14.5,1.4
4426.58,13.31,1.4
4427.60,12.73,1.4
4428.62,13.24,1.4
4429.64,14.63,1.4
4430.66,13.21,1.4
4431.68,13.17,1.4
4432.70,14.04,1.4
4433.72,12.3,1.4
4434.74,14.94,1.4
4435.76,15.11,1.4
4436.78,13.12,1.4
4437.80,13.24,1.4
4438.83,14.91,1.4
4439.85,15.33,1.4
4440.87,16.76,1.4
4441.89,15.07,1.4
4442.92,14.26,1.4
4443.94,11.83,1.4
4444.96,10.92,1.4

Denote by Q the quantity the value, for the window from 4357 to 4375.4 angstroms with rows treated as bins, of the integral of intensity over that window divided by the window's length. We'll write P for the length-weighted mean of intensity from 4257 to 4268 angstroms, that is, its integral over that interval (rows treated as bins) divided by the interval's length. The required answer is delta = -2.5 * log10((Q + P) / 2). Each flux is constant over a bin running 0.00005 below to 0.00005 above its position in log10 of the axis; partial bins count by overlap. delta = -2.87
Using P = 14.4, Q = 13.7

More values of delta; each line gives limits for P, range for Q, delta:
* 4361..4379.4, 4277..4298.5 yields -2.83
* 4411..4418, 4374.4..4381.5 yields -2.86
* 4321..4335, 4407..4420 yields -2.76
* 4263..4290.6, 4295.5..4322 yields -2.80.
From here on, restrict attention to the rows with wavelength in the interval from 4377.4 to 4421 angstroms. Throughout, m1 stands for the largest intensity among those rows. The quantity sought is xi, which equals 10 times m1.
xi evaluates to 162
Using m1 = 16.24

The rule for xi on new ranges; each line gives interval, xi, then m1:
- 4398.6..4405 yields 148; 14.8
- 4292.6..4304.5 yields 146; 14.59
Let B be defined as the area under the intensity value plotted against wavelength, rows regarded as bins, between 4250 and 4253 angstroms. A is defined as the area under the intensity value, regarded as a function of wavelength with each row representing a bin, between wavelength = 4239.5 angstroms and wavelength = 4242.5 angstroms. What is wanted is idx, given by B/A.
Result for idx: 1.00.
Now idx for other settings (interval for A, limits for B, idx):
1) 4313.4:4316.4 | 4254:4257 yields 1.04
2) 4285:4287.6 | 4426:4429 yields 1.05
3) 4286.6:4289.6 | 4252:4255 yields 1.10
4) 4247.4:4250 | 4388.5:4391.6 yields 1.15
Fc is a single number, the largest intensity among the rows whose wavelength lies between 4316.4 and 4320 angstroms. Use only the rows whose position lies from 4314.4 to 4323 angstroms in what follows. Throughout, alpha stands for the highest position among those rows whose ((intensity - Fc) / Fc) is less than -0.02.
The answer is 4322.83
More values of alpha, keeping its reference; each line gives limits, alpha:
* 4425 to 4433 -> 4431.68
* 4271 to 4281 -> 4280.24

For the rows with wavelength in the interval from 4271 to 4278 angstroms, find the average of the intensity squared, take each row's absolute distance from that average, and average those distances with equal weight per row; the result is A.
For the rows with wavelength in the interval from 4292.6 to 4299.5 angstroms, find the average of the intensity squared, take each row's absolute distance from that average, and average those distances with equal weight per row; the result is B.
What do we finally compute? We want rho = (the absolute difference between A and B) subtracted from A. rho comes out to 29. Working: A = 34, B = 29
